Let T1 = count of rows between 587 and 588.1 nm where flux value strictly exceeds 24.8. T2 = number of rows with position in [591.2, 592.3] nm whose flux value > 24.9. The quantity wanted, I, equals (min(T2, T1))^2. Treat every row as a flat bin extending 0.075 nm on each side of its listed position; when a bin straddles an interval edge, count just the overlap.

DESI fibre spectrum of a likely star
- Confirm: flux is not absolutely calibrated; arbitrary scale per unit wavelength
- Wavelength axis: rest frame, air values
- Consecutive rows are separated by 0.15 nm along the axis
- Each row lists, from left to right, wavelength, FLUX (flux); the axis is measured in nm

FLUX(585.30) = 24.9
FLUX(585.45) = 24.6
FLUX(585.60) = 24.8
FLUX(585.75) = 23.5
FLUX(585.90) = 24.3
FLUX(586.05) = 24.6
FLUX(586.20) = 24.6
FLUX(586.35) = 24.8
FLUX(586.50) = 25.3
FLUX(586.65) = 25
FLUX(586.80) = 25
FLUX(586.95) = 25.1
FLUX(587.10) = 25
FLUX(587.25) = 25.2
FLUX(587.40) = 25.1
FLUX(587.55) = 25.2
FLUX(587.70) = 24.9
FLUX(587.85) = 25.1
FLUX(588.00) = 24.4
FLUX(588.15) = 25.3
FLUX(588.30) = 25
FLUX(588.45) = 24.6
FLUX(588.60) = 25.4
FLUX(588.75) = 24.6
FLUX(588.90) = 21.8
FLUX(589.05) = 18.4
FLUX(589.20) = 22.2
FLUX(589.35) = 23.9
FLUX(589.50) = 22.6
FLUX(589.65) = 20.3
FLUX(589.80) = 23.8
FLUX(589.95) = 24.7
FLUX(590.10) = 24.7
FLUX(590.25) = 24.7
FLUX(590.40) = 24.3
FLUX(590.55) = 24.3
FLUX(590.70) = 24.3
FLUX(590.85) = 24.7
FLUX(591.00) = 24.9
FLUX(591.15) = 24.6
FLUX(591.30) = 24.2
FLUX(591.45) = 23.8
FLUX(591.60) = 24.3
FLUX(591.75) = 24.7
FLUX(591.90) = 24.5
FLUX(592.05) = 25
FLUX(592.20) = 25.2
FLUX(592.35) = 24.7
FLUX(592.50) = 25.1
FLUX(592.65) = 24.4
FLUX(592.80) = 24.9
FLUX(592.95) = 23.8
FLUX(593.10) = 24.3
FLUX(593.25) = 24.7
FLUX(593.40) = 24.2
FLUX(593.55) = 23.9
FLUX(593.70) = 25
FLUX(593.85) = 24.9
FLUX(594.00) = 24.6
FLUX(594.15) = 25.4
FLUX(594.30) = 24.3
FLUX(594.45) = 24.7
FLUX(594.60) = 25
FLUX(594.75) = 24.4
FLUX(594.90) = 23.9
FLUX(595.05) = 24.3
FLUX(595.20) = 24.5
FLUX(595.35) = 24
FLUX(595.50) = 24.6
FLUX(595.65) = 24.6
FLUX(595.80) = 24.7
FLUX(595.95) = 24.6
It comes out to 4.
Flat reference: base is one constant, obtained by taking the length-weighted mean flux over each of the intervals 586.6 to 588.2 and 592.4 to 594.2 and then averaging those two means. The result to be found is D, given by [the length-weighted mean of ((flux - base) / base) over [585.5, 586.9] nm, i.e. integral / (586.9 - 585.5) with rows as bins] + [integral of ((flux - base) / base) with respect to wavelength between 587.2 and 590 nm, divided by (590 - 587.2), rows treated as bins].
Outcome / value -0.047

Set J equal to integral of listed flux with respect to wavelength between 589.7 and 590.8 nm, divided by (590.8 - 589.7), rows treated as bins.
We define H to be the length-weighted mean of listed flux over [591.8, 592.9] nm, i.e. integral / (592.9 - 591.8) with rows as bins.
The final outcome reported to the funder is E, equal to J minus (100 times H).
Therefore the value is -2456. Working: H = 24.8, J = 24.3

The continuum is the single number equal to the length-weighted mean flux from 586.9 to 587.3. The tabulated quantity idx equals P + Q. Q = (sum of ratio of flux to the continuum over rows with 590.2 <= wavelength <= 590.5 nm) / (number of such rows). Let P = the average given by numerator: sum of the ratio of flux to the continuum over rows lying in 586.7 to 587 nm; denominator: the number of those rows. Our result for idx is 1.97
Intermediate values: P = 0.998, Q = 0.976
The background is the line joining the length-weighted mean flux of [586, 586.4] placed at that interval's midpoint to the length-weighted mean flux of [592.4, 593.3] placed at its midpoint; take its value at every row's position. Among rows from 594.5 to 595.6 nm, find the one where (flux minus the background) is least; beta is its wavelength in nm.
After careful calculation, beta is 594.90 nm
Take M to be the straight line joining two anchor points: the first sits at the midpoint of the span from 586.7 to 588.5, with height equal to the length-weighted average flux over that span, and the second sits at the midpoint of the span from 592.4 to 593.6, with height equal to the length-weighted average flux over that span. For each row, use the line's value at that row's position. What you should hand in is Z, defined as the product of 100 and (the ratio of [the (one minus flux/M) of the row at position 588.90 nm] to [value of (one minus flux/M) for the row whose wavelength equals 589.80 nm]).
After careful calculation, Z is 316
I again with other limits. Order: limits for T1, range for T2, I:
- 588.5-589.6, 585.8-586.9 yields 1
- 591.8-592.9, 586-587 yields 16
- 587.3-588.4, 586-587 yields 16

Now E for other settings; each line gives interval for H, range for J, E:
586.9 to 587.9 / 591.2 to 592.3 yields -2484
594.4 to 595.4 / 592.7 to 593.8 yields -2416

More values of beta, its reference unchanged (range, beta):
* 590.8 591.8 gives 591.45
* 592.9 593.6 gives 592.95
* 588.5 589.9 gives 589.05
